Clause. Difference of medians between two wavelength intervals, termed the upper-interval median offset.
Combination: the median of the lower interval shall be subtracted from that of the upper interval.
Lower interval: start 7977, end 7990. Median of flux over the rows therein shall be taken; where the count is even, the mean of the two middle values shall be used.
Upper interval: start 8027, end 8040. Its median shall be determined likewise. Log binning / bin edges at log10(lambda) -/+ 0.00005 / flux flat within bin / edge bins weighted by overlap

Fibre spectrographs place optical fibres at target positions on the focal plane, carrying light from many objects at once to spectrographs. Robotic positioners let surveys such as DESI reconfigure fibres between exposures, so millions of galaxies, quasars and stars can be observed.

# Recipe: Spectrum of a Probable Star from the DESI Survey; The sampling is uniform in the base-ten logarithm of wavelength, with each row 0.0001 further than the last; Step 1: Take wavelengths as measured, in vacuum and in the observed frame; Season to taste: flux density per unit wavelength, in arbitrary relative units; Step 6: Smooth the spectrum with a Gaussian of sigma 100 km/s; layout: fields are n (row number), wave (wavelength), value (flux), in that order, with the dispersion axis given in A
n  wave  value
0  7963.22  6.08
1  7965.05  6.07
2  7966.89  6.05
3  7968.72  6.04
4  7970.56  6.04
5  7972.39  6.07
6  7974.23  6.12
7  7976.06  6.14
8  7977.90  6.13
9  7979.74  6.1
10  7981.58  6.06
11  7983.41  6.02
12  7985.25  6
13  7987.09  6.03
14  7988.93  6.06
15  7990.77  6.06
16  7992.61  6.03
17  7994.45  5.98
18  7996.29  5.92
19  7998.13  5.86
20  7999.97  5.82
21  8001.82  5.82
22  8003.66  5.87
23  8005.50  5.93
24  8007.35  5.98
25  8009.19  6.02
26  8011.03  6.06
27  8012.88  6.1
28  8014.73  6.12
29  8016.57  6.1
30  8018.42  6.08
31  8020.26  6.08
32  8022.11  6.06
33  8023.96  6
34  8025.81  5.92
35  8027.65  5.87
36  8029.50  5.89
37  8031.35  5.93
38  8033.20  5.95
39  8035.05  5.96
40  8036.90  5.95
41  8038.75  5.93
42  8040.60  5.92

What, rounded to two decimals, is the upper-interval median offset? -0.13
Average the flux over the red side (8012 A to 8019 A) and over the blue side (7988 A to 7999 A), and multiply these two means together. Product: 36.51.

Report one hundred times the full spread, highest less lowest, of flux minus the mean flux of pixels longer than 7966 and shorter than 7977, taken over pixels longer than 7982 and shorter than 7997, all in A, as 14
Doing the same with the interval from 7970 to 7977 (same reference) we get 10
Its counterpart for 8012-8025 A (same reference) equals 12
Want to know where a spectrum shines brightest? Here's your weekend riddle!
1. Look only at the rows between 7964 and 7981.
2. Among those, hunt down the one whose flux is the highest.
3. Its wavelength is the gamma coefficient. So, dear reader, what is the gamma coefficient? 7976.06 A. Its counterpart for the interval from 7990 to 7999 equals 7990.77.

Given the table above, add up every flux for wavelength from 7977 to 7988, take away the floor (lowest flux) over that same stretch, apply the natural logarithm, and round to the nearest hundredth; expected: 3.41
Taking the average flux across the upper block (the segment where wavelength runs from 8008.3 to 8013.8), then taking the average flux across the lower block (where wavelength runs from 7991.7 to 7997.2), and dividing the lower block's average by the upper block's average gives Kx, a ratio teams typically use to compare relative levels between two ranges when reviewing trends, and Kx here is 0.99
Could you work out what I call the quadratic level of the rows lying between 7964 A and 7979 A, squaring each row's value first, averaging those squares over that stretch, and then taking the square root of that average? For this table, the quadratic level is 6.08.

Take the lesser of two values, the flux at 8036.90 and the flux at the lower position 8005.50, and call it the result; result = 5.93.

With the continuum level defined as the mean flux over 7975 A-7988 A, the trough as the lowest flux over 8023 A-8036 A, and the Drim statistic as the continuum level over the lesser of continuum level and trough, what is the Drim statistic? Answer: 1.03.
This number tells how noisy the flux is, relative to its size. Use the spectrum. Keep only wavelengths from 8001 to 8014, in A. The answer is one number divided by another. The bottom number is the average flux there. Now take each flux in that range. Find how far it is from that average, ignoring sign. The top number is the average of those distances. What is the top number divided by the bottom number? 0.0137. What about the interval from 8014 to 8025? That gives 0.0048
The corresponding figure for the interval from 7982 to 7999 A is 0.0084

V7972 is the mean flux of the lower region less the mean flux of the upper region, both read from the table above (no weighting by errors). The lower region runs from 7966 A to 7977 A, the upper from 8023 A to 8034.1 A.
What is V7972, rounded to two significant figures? 0.15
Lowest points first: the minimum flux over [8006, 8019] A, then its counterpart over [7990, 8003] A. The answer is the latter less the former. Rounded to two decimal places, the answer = -0.16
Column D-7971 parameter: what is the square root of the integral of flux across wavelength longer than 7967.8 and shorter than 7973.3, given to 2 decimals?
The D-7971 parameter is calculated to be 5.77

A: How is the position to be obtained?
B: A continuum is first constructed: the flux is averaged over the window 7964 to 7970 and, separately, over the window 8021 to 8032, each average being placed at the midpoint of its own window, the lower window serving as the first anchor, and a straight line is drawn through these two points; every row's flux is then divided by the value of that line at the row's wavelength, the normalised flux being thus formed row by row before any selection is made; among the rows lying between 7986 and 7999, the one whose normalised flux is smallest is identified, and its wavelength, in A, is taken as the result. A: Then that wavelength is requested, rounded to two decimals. 7998.13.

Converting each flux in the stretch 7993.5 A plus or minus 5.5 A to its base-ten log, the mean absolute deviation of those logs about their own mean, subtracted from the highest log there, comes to 0.778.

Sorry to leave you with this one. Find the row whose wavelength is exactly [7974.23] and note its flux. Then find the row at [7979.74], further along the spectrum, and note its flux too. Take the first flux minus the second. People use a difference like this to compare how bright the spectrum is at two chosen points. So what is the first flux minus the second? 0.02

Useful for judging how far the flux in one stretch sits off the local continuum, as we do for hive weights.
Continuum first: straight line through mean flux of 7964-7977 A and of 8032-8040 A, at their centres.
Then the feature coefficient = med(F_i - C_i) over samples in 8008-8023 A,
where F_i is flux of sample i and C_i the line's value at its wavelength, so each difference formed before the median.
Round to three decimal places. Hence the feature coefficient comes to 0.100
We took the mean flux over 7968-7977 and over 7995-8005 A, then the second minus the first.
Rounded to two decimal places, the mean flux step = -0.22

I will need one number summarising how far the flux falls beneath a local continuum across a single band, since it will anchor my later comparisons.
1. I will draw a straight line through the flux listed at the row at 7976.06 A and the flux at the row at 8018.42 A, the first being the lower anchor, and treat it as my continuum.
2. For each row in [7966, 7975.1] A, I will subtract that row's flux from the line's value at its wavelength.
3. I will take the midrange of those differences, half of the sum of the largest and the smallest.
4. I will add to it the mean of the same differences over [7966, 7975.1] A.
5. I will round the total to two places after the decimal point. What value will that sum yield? 0.15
